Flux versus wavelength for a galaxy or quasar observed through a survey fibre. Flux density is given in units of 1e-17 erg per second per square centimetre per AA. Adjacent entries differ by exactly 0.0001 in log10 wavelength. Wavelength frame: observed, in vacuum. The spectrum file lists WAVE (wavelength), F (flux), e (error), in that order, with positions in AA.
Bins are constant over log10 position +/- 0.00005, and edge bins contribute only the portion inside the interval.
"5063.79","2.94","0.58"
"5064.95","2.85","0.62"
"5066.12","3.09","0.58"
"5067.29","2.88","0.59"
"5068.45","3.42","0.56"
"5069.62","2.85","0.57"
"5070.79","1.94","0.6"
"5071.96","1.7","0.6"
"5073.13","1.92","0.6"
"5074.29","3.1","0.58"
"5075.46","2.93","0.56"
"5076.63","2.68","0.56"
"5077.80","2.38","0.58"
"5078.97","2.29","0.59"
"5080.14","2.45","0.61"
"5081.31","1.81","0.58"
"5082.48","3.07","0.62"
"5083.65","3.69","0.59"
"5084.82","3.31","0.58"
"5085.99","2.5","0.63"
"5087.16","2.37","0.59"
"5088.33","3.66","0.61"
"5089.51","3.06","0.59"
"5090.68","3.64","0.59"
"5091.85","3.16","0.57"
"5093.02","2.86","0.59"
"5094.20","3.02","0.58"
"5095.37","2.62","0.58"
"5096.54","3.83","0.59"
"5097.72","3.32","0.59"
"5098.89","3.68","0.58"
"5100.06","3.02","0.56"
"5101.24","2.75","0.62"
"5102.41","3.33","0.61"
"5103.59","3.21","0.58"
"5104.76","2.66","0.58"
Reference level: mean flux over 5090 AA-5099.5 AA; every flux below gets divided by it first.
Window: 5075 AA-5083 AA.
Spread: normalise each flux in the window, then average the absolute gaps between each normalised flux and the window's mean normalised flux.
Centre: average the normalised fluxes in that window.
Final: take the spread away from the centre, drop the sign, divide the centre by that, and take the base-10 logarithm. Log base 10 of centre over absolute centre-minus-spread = 0.060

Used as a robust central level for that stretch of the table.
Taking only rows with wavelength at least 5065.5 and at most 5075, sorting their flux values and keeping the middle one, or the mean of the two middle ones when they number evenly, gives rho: 2.9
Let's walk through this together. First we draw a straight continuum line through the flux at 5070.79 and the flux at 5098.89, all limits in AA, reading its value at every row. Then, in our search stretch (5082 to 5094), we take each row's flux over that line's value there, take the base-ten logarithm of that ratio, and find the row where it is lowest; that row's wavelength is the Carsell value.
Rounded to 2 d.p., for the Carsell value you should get 5087.16 AA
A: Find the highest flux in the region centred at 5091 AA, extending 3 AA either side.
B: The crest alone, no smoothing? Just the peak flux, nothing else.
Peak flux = 3.66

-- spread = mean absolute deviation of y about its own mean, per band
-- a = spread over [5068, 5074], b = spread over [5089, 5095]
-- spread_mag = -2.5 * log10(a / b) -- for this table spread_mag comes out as -1.21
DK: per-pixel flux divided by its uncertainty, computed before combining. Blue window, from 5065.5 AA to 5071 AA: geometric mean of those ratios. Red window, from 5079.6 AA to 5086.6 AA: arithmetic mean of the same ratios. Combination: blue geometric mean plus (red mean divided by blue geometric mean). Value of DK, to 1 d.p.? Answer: 5.8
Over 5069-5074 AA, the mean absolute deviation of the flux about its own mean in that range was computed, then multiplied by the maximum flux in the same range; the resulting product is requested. 1.07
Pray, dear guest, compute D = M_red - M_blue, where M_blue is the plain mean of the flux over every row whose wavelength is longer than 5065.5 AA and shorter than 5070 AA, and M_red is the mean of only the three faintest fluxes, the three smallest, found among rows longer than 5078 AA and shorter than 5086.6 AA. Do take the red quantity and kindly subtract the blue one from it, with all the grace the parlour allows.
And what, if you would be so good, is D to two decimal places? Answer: -0.88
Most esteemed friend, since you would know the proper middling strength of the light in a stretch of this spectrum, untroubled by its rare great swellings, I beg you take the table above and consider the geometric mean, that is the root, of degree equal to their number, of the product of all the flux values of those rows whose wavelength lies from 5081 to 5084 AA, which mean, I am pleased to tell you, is 2.74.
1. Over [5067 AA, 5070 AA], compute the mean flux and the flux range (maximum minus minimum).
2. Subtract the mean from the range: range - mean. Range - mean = -2.5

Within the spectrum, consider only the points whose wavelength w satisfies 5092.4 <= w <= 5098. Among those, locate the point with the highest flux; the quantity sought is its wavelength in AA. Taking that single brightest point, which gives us 5096.54 AA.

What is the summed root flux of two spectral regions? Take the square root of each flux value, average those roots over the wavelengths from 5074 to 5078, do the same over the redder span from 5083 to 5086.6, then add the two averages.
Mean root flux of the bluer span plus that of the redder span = 3.44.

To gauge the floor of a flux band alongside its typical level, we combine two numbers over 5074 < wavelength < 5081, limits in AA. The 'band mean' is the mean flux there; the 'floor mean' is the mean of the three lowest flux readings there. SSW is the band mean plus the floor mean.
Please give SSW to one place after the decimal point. 5.0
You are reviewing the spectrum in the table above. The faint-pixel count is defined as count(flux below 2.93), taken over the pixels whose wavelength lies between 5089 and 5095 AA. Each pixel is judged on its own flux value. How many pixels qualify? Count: 1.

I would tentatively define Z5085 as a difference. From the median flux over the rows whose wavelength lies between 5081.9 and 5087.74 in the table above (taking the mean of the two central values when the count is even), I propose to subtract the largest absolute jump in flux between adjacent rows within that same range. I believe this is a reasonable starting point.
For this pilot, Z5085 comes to 2.26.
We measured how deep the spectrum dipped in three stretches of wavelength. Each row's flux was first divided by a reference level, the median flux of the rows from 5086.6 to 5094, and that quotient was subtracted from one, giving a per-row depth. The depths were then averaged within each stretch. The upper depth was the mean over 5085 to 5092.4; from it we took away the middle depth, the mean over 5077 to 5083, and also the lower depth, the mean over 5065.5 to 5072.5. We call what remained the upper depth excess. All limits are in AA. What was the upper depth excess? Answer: -0.36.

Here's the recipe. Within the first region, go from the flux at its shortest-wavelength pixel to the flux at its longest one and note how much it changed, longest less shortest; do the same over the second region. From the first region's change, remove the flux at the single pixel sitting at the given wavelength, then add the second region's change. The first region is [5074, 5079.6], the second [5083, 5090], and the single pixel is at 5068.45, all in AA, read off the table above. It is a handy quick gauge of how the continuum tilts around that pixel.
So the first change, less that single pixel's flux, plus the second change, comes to -4.9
